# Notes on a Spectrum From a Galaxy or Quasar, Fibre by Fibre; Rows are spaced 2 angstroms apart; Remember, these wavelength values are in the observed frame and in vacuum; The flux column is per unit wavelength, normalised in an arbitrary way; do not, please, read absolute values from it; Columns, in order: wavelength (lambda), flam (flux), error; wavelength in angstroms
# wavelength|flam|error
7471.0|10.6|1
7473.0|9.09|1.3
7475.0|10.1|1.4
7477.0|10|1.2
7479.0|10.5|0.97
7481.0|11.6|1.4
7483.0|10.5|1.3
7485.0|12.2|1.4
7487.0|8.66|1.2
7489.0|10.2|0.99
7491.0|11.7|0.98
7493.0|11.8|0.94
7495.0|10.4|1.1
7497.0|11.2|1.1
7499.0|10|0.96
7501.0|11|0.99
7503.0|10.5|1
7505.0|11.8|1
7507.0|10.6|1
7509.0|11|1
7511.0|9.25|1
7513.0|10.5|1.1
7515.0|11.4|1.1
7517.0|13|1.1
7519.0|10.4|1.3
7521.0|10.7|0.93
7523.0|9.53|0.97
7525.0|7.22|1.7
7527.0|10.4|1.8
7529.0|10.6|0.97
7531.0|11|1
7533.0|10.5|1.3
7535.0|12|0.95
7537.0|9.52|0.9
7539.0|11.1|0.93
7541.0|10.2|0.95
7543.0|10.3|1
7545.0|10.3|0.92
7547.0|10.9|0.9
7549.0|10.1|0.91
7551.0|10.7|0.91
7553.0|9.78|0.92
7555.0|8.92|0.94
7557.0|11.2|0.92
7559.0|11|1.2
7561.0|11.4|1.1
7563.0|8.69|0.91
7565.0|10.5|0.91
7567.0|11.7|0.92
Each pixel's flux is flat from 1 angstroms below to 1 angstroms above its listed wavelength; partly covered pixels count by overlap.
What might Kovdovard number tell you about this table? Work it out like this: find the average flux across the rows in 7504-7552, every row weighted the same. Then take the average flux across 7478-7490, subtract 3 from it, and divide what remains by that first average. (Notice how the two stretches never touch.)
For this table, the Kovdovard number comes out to 0.7218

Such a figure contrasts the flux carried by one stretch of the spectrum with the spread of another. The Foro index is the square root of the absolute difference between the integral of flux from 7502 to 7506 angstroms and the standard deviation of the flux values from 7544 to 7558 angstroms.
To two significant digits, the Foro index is 6.6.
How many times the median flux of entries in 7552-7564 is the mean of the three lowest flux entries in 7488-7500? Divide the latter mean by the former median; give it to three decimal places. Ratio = 0.982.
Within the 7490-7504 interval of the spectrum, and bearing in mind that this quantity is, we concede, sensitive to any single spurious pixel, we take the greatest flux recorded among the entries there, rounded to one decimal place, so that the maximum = 11.8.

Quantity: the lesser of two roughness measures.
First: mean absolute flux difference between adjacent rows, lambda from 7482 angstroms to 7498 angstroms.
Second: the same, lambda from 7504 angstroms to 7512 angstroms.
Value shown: 1.1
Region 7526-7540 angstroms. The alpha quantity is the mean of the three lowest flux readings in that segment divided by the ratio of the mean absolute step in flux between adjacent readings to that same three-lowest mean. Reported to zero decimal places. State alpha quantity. 93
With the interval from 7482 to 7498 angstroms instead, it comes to 63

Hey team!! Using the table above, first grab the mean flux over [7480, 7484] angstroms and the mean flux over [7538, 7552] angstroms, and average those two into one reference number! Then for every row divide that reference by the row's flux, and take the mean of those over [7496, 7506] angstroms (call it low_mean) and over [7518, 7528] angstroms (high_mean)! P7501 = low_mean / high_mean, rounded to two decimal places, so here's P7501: 0.87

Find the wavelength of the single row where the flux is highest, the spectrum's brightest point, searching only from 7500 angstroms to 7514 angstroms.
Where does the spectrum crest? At 7505.0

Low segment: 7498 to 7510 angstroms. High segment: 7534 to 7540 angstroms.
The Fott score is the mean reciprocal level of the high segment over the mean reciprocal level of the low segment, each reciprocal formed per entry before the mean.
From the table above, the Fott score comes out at 1.00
